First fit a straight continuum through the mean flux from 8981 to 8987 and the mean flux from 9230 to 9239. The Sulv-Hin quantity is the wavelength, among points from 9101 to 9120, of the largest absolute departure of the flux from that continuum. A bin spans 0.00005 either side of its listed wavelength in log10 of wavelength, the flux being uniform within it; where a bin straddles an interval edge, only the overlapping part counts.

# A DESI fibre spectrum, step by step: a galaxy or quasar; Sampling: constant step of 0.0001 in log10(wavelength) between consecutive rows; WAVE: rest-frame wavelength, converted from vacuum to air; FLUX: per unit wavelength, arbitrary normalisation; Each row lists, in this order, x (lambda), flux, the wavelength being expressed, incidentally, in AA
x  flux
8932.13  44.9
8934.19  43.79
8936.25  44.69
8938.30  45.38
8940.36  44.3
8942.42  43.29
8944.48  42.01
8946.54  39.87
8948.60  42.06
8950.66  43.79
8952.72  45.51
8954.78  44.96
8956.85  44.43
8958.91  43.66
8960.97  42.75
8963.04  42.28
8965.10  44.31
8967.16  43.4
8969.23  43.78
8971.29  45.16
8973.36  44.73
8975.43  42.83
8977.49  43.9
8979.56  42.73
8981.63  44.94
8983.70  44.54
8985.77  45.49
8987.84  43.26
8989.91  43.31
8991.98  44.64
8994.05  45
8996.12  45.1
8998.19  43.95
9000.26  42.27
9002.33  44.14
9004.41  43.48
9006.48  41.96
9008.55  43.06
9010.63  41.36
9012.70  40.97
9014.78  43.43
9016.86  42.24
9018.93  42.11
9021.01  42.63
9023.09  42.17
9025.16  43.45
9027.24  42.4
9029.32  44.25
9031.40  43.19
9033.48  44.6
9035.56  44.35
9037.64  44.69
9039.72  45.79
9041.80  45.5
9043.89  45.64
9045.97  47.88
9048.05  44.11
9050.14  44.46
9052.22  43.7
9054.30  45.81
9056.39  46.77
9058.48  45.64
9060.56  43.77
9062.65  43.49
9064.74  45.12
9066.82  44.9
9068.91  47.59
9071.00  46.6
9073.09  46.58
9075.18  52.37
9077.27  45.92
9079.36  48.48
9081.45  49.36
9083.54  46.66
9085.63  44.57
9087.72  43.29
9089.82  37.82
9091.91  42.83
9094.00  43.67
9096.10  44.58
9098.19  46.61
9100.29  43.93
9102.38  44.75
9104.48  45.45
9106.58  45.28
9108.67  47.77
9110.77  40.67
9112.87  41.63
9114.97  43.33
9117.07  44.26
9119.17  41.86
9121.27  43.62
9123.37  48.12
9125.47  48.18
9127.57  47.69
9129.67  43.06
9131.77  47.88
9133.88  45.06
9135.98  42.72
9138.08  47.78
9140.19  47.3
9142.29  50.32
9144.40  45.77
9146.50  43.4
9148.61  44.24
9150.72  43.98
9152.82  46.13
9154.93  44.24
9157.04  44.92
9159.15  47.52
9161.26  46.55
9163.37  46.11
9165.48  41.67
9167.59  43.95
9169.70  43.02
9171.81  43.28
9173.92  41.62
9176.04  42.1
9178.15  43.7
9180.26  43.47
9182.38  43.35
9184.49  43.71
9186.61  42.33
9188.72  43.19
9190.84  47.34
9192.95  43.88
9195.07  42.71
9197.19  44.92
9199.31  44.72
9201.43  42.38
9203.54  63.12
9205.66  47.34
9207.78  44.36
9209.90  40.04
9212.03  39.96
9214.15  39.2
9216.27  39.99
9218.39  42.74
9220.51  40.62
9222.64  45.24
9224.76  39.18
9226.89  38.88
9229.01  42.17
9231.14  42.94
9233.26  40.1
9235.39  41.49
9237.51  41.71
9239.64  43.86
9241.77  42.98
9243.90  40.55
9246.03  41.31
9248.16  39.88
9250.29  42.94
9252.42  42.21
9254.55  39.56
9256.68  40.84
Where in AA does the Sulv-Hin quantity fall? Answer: 9108.67 AA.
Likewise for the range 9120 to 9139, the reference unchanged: 9125.47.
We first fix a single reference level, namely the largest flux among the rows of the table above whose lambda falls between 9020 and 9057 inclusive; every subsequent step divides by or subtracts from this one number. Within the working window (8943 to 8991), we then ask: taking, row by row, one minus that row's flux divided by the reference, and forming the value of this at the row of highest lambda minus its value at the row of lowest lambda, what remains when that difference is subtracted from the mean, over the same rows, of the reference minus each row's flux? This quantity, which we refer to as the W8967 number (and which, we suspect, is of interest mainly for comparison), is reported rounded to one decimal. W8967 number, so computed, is 4.3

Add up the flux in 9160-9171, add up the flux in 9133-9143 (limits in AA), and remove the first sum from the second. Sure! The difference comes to 12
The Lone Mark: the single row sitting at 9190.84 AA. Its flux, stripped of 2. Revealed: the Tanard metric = 45.3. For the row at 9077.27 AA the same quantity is 43.9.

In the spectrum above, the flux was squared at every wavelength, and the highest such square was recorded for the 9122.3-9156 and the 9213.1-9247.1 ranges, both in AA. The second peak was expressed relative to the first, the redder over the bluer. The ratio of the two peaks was 0.81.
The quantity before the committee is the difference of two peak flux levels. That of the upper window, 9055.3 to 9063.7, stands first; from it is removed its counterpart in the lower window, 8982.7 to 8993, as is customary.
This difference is 1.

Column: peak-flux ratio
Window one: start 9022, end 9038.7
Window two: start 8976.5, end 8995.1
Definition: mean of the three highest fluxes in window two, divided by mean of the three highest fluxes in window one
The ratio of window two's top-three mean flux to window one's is 1.01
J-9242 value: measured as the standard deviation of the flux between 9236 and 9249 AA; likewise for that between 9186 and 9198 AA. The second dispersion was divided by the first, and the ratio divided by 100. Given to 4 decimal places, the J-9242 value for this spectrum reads 0.0124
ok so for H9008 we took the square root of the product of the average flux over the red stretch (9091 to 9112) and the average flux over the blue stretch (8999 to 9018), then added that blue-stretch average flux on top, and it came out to 86.1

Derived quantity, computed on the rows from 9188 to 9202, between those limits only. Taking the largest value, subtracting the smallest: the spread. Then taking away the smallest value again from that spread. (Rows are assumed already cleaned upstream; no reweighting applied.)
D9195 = -37.4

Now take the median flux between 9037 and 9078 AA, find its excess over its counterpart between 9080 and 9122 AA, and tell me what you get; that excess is 1.5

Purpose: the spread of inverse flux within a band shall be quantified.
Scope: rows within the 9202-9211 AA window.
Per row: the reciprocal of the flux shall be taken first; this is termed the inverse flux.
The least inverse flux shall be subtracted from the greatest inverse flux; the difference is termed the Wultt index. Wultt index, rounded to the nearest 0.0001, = 0.0091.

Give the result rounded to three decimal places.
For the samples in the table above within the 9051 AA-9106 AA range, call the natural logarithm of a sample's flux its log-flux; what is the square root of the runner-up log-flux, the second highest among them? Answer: 1.975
